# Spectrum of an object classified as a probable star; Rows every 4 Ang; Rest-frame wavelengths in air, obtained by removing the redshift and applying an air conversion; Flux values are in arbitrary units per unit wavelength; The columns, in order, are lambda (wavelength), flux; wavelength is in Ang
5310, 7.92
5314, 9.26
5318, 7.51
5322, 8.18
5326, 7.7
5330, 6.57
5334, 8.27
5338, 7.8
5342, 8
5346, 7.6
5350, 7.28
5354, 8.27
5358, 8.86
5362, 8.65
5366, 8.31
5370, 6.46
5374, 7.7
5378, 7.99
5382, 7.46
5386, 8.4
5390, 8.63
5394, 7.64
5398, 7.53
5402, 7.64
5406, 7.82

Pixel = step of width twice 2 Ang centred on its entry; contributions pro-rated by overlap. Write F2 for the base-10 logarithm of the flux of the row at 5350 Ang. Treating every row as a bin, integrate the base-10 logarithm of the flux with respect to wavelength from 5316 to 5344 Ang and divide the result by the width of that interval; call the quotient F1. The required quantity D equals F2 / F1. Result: 0.97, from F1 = 0.886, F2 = 0.862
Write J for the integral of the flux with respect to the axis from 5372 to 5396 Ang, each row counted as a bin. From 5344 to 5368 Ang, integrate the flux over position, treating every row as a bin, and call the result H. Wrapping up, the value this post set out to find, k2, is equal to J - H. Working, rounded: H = 196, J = 191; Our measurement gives -5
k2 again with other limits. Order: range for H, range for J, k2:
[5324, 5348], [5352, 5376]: 9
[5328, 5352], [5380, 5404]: 7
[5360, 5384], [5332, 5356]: 3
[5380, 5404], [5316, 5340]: -5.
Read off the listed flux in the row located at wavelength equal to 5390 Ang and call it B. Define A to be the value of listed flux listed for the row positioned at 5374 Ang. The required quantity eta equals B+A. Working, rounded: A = 7.7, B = 8.63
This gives 16.3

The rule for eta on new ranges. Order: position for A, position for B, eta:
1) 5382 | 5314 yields 16.7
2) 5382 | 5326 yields 15.2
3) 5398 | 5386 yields 15.9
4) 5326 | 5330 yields 14.3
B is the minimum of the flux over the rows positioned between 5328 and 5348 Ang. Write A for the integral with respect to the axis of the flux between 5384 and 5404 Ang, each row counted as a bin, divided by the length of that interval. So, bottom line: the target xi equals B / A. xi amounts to 0.82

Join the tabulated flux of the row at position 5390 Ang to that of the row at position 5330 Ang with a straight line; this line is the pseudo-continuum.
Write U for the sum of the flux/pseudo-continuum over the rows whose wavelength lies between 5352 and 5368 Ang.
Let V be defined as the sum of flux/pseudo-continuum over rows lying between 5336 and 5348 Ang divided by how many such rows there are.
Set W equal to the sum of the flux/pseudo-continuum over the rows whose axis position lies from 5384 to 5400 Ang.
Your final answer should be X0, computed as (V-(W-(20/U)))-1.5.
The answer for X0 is 0.4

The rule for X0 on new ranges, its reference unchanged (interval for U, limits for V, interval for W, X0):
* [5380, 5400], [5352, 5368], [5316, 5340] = -3.1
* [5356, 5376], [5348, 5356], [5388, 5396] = 1.6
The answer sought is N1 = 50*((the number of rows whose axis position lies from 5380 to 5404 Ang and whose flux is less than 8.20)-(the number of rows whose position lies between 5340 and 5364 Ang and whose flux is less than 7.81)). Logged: 100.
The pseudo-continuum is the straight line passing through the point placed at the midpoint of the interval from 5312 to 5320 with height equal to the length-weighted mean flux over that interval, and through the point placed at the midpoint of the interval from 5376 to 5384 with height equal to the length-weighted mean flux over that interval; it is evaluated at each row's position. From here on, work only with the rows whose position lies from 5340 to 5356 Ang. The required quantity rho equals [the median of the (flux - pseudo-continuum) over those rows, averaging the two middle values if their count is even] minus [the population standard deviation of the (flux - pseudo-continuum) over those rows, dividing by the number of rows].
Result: -0.7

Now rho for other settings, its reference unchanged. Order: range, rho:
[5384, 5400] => 0.0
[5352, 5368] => 0.3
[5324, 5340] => -1.1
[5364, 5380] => -0.6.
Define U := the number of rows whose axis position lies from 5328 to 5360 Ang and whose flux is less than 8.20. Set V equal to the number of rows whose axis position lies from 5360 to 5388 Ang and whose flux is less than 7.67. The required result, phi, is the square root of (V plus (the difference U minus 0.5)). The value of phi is 2.5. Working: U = 5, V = 2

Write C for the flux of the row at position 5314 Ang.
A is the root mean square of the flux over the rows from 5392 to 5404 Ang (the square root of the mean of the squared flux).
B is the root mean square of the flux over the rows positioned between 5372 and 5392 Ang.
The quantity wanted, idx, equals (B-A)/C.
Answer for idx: 0.048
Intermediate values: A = 7.60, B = 8.05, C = 9.26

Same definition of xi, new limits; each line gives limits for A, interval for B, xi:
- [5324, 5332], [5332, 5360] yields 1.02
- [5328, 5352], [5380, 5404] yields 0.98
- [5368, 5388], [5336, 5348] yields 1.00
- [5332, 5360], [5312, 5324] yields 0.94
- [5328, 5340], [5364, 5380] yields 0.86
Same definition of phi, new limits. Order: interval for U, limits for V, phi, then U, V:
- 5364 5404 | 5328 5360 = 3.1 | 7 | 3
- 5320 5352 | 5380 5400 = 3.1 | 7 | 3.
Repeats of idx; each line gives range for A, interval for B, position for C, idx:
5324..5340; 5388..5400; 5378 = 0.042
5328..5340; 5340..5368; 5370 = 0.089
